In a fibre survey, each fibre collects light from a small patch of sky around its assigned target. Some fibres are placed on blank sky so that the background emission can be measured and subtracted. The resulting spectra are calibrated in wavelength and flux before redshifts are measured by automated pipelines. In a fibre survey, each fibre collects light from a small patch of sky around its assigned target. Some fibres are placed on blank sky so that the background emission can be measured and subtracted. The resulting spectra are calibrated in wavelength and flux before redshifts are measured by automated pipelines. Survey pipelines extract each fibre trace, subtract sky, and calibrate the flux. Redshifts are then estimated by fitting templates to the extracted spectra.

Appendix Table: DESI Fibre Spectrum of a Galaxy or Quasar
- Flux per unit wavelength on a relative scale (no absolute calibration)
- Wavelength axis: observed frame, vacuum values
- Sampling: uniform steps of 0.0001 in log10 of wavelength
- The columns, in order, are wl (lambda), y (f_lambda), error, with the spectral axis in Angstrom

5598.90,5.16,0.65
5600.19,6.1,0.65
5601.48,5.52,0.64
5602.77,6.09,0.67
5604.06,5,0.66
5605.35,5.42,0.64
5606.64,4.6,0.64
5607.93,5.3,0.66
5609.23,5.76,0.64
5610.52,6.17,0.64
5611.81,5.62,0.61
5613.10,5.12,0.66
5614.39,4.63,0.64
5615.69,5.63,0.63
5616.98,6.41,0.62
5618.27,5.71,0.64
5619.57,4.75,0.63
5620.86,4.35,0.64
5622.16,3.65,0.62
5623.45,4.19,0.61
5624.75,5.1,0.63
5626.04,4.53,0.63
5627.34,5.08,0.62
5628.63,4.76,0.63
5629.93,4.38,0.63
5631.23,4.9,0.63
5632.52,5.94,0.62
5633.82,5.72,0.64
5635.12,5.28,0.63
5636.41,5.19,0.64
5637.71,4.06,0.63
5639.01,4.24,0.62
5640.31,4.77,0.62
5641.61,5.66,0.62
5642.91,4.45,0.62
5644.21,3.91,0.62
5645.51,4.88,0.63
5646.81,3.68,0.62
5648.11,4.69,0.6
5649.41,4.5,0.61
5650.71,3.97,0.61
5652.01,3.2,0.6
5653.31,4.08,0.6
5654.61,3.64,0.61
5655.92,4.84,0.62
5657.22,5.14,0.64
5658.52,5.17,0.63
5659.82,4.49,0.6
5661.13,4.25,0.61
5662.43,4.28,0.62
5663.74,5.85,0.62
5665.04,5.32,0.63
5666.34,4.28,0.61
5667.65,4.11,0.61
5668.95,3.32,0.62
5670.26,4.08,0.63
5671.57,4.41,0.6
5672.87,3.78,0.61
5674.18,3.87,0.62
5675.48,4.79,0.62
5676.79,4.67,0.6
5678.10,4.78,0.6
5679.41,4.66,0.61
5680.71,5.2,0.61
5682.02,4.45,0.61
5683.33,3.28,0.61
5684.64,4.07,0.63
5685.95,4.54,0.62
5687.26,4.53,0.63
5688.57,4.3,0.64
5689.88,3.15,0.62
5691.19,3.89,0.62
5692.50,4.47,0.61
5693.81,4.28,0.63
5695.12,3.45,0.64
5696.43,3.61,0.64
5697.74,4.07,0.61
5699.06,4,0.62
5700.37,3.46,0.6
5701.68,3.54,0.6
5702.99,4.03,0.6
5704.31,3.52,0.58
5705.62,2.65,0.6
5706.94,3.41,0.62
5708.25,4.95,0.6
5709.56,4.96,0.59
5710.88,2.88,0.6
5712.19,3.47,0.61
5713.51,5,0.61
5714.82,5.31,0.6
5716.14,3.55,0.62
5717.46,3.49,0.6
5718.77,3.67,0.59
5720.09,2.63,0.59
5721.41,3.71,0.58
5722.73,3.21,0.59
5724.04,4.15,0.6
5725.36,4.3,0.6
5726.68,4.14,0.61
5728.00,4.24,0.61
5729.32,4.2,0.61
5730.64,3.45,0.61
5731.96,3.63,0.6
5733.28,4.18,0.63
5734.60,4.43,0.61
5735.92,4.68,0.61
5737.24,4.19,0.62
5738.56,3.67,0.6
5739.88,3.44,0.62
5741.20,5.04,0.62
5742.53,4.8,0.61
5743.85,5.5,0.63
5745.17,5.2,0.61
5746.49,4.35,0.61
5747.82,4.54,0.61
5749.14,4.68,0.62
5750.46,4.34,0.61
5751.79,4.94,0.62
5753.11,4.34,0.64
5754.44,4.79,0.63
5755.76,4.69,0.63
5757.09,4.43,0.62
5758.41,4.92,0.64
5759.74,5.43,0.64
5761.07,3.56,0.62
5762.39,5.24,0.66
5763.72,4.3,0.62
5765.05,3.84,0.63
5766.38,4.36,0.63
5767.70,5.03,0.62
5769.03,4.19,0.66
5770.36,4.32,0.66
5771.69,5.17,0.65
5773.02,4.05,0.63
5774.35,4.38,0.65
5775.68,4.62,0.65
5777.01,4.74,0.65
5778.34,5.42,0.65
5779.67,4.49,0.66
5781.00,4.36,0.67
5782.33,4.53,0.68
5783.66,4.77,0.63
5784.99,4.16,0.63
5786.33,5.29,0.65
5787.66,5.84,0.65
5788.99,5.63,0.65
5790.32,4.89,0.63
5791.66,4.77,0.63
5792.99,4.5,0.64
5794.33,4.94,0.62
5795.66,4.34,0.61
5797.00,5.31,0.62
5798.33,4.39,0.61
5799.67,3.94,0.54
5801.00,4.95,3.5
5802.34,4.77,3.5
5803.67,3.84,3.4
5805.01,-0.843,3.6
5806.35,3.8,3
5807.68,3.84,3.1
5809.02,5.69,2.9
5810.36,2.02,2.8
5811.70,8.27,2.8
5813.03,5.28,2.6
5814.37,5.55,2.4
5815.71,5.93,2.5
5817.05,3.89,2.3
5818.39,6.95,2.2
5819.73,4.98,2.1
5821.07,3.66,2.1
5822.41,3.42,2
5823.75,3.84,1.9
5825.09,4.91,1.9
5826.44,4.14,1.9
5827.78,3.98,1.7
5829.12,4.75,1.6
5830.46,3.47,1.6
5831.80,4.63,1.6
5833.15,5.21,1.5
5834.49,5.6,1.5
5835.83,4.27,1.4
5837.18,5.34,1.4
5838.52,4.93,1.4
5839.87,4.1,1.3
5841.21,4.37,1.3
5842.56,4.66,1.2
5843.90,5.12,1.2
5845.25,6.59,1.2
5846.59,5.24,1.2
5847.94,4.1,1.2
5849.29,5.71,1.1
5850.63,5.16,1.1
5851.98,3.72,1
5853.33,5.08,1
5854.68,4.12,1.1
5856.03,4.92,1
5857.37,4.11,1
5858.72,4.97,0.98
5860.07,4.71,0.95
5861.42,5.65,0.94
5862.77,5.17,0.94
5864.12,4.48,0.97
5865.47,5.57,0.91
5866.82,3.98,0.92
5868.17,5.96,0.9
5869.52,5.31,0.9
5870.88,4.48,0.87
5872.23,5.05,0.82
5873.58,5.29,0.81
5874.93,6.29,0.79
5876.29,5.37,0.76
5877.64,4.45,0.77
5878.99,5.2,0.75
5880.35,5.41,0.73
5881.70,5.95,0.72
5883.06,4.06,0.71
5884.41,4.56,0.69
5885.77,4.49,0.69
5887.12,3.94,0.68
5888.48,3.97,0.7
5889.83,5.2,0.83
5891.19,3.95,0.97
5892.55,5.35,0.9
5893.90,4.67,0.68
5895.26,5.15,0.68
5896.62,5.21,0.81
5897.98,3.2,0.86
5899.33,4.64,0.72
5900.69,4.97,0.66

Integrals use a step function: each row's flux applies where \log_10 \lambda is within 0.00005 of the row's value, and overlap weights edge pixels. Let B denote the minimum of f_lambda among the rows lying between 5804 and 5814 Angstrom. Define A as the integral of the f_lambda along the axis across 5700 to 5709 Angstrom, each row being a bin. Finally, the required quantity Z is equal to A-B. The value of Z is 34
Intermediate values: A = 33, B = -0.843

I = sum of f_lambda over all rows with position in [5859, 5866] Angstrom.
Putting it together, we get 25.6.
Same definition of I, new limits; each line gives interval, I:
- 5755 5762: 23.0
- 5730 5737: 20.4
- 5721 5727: 19.5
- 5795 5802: 22.9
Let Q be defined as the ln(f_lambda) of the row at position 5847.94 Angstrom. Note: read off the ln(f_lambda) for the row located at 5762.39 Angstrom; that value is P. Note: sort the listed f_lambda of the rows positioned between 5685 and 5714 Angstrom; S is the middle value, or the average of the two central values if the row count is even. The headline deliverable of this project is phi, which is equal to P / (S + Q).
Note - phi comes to 0.309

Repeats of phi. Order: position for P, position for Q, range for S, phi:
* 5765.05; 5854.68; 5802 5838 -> 0.223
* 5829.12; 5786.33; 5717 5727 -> 0.291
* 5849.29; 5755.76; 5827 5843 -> 0.281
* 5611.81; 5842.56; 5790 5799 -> 0.274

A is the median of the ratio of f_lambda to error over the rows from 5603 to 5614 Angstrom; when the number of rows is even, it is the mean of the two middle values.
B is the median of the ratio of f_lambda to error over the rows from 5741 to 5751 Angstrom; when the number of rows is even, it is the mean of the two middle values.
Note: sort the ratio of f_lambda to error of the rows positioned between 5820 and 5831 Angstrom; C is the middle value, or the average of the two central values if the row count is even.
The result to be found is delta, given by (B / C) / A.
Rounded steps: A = 8.2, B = 7.7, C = 2.2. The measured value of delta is 0.43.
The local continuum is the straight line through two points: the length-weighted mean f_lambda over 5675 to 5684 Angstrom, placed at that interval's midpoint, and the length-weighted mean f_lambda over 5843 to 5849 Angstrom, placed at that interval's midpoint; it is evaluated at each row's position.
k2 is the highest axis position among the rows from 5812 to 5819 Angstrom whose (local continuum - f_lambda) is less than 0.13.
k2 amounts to 5818.39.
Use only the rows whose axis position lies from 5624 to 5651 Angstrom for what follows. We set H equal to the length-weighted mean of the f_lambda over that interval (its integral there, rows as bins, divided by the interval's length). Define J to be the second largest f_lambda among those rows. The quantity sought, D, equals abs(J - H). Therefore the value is 0.97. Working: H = 4.75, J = 5.72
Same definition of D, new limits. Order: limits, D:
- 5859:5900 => 1.07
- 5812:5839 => 1.15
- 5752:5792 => 0.94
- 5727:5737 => 0.31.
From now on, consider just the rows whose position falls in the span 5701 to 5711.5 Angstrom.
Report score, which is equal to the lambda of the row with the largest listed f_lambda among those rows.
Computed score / 5709.56 Angstrom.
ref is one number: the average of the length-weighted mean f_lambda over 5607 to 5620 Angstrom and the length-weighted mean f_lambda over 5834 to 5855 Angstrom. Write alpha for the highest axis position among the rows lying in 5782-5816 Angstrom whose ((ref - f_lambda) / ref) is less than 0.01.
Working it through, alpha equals 5815.71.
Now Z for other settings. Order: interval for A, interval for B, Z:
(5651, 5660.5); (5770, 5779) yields 37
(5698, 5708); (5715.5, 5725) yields 33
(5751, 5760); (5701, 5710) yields 40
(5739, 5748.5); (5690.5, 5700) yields 41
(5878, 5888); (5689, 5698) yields 45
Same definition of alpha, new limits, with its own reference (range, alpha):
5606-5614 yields 5611.81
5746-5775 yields 5771.69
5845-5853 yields 5850.63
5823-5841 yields 5837.18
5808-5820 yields 5818.39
